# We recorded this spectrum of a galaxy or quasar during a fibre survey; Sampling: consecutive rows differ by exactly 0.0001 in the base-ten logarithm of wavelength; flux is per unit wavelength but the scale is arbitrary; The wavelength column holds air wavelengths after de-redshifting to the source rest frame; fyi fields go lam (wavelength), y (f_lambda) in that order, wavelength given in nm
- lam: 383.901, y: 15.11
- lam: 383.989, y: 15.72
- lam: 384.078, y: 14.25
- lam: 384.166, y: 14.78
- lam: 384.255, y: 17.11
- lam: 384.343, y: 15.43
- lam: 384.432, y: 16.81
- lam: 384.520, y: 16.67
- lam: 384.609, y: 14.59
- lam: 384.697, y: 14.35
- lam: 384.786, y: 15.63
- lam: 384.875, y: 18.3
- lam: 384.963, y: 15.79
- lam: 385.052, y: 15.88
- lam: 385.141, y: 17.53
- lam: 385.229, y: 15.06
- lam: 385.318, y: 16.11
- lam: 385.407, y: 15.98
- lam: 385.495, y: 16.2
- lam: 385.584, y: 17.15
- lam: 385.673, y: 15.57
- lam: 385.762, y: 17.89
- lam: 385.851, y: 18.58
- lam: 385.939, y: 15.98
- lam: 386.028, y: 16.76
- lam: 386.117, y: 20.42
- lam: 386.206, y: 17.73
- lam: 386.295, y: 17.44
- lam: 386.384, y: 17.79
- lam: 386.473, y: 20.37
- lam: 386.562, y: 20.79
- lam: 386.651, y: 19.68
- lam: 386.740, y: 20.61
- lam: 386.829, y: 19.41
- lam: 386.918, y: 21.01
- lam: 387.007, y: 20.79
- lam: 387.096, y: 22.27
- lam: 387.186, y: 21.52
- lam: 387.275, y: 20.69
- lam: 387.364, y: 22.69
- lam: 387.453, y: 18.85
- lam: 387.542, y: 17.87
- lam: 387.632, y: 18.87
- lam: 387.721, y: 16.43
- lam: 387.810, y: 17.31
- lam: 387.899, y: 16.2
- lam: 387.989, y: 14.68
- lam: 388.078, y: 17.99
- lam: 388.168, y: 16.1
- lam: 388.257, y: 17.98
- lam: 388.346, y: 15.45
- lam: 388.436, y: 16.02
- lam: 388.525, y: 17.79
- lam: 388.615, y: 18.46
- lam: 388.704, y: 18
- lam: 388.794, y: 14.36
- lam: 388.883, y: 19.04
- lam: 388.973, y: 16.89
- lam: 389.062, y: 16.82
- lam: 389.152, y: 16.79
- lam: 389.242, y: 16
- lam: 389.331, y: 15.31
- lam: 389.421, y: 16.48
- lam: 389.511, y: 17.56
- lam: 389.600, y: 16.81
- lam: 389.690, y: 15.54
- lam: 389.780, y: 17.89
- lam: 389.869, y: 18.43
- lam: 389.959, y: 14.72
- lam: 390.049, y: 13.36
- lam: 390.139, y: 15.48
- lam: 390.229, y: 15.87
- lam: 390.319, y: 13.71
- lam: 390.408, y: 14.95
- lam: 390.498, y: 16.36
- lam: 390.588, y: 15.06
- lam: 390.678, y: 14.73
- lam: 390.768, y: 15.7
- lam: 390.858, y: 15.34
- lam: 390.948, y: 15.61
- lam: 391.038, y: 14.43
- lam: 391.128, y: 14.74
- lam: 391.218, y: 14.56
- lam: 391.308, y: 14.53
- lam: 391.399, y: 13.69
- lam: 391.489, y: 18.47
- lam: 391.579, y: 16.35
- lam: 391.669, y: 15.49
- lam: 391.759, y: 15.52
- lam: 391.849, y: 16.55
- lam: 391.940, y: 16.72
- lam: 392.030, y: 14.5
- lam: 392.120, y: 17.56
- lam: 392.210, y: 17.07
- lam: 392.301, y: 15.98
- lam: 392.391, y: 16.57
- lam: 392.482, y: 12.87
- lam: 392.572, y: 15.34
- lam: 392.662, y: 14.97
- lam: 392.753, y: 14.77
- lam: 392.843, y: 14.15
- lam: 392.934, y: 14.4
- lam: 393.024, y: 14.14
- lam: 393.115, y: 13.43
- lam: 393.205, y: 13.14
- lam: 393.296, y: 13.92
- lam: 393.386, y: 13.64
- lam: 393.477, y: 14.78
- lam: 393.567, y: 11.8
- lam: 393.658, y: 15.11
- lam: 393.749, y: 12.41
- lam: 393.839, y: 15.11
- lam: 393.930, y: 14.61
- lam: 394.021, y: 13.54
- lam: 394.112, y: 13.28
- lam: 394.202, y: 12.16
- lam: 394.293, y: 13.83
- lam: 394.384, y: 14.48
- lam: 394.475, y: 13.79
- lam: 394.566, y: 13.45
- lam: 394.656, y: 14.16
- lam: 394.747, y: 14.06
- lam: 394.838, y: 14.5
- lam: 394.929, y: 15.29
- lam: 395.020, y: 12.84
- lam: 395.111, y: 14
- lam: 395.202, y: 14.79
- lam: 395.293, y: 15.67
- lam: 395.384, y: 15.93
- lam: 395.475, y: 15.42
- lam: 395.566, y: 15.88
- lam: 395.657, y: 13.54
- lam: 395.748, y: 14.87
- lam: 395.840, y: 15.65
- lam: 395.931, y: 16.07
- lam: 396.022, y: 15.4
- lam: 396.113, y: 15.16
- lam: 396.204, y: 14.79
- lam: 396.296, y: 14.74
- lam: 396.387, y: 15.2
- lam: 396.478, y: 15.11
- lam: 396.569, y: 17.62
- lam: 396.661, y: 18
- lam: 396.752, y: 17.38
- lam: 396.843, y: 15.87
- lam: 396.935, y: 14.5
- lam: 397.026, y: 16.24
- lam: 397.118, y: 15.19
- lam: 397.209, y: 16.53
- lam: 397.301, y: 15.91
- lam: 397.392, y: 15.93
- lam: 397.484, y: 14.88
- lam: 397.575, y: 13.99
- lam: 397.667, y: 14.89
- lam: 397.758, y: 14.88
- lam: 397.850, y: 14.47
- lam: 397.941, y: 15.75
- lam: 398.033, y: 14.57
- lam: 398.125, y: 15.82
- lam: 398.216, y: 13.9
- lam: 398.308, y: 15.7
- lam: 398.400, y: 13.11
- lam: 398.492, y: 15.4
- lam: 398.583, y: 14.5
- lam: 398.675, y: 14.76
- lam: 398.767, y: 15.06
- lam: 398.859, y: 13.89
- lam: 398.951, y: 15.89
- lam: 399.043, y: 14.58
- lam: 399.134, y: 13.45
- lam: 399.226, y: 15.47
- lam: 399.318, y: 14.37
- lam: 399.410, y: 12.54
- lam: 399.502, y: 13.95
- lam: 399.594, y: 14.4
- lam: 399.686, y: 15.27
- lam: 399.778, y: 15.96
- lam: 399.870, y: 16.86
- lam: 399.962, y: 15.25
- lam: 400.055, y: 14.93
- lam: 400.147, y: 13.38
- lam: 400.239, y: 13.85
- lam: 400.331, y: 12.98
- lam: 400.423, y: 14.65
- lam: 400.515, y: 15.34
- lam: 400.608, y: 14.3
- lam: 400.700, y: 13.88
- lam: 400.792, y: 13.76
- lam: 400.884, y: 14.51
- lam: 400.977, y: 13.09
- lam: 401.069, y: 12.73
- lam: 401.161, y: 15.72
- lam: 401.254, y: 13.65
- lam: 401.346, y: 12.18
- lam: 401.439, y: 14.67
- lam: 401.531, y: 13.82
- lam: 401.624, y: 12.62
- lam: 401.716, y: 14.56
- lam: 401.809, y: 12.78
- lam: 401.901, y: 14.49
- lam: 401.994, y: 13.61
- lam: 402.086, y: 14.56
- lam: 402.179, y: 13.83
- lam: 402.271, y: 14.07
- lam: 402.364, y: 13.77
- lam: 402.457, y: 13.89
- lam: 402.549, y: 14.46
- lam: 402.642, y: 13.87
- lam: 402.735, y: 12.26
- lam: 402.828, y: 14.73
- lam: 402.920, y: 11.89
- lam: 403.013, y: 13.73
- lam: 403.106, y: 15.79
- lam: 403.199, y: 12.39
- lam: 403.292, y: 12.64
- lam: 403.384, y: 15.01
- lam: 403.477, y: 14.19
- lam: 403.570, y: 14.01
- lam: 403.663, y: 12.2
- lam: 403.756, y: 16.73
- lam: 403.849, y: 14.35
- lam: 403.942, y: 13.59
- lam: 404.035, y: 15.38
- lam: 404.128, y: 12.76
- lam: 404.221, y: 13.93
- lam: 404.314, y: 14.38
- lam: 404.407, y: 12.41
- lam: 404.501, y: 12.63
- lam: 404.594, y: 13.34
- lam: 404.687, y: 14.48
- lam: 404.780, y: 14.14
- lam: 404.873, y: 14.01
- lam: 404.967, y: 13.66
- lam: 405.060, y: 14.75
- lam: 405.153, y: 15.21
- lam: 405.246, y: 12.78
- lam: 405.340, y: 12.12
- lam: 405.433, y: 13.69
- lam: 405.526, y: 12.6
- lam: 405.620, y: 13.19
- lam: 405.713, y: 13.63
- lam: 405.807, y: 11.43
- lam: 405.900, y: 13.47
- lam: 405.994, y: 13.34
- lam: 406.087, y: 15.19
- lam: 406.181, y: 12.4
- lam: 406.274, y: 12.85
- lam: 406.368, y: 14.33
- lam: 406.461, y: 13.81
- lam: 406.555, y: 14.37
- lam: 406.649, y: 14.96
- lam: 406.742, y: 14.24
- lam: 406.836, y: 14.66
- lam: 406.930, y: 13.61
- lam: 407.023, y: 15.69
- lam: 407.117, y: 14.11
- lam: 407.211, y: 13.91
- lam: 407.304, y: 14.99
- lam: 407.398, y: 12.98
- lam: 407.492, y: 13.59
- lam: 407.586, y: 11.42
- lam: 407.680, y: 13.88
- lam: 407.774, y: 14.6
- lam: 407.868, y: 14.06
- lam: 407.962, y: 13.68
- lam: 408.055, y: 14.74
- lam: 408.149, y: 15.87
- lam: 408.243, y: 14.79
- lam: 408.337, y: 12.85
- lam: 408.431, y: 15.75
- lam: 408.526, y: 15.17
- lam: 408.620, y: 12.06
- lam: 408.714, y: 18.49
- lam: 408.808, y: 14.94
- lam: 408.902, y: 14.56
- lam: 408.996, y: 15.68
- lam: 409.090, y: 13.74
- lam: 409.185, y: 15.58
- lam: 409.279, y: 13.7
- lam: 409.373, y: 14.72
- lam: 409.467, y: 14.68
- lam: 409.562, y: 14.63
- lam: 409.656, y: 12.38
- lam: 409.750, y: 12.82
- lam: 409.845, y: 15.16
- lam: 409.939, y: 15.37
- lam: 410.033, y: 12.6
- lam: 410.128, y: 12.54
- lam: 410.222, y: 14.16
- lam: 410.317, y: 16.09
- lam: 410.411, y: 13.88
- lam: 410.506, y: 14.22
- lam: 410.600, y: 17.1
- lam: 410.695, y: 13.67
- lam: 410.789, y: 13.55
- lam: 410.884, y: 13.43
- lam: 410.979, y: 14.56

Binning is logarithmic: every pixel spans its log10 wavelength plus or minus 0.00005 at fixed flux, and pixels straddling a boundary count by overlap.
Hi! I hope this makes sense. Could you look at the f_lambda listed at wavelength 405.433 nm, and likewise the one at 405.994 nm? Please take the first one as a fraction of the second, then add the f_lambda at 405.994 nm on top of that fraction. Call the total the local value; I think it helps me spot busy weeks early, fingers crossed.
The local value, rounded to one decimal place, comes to 14.4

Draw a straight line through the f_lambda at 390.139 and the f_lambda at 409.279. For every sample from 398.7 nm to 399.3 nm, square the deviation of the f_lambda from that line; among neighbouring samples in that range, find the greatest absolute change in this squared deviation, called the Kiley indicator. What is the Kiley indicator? 1.5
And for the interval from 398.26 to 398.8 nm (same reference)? 2.1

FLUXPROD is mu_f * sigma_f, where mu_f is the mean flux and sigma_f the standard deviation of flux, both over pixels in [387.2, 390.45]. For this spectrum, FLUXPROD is 32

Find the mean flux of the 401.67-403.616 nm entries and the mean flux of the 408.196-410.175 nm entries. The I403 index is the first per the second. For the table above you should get 0.96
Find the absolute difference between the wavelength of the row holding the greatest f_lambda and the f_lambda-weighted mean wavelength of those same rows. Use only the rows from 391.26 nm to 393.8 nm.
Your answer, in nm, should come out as 0.99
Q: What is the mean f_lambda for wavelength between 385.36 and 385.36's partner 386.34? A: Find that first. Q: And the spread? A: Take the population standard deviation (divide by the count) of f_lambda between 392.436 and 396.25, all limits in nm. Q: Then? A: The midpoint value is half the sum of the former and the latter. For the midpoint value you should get 9.14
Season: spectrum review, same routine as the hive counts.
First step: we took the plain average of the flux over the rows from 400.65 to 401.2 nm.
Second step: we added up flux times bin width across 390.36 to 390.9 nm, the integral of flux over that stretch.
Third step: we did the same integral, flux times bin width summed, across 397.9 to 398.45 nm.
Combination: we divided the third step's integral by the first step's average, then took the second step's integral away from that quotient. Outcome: -7.7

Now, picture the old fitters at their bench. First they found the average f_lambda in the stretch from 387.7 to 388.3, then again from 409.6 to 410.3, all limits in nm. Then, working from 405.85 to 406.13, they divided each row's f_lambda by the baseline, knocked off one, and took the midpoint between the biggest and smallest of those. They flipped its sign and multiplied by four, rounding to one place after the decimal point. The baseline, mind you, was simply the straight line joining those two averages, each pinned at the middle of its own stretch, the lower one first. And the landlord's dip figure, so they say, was 0.0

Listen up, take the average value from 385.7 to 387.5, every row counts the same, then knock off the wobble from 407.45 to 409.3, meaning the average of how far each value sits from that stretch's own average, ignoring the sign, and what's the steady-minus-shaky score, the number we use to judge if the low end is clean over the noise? 18.4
